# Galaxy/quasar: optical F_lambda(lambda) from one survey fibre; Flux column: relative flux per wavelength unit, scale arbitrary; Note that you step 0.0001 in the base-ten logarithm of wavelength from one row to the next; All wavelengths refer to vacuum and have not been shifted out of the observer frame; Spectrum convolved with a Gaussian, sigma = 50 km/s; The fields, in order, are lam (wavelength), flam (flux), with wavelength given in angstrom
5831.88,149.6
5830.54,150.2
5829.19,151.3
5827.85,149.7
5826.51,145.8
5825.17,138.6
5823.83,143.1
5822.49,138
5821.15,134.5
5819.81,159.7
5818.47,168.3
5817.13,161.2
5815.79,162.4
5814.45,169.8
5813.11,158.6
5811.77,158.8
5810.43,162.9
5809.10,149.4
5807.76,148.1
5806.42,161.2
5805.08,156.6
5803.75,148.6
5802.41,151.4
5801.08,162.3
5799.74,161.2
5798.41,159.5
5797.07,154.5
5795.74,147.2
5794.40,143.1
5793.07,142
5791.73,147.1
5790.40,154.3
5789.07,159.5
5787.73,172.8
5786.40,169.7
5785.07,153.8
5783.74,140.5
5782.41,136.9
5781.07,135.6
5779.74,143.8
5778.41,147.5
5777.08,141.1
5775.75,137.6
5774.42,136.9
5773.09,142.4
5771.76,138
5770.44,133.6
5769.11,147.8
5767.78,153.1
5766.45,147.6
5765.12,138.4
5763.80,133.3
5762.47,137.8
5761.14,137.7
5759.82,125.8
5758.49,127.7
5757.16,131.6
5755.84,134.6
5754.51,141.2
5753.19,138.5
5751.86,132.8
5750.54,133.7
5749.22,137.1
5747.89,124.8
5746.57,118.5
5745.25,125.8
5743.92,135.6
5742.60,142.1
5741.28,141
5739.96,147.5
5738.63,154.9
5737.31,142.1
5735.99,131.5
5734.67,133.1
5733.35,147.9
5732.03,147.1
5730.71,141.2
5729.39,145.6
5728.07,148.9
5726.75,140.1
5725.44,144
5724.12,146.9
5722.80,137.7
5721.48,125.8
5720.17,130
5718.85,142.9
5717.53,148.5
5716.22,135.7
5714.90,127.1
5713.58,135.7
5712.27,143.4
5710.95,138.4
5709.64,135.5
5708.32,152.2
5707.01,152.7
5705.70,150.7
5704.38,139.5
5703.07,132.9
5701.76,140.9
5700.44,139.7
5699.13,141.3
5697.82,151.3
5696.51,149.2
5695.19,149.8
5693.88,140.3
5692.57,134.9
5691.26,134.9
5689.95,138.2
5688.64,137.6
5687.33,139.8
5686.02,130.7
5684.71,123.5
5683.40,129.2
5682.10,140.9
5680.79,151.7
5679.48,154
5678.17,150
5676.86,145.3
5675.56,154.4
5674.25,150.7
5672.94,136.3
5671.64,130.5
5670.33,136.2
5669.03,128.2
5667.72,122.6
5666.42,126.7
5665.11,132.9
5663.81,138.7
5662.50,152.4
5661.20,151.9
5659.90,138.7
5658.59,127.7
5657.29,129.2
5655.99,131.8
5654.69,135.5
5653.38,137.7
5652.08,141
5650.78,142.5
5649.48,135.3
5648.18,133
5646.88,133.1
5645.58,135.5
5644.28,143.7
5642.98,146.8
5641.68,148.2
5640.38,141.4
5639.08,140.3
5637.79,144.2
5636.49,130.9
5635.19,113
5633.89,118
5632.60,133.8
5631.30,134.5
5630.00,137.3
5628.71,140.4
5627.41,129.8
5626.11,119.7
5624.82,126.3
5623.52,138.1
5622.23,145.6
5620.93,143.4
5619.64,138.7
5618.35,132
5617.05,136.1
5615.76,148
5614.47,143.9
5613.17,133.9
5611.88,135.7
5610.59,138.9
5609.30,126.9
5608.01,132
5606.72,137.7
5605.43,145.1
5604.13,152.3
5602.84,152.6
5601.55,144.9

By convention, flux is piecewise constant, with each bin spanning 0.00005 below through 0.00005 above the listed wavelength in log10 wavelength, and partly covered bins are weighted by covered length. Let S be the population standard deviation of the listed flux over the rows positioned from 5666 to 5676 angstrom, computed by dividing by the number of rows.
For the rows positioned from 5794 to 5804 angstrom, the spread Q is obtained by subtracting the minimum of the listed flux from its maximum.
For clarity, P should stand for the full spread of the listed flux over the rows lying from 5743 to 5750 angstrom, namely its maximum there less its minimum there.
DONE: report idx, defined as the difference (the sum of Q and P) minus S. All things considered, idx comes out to 27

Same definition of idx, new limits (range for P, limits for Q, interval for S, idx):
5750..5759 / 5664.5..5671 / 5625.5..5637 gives 18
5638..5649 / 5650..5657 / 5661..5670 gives 15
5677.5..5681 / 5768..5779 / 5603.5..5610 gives 9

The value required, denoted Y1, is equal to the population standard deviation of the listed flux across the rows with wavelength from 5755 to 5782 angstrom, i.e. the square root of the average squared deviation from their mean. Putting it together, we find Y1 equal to 6.8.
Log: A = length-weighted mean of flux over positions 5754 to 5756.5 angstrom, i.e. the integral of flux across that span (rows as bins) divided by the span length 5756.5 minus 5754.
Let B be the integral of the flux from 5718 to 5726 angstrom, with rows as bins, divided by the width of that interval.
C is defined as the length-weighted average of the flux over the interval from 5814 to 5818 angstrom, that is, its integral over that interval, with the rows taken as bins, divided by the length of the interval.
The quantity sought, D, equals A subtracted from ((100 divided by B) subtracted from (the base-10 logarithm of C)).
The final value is -136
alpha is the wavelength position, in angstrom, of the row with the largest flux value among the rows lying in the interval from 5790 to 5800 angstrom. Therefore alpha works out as 5799.74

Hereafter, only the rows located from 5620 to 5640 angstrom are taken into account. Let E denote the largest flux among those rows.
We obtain 145.6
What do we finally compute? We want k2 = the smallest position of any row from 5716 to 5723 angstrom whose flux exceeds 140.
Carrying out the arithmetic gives 5717.53 angstrom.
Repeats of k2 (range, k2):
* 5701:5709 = 5701.76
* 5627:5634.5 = 5628.71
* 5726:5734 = 5726.75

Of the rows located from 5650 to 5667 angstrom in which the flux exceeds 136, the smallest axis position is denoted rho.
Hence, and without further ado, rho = 5650.78 angstrom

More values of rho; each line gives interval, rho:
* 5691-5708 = 5693.88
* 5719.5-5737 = 5722.80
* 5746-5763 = 5749.22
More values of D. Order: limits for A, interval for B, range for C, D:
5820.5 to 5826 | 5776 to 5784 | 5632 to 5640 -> -137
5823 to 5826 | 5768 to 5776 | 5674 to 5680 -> -140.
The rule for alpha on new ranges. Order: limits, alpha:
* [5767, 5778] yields 5767.78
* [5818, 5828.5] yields 5818.47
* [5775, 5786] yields 5785.07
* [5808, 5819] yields 5814.45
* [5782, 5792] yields 5787.73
